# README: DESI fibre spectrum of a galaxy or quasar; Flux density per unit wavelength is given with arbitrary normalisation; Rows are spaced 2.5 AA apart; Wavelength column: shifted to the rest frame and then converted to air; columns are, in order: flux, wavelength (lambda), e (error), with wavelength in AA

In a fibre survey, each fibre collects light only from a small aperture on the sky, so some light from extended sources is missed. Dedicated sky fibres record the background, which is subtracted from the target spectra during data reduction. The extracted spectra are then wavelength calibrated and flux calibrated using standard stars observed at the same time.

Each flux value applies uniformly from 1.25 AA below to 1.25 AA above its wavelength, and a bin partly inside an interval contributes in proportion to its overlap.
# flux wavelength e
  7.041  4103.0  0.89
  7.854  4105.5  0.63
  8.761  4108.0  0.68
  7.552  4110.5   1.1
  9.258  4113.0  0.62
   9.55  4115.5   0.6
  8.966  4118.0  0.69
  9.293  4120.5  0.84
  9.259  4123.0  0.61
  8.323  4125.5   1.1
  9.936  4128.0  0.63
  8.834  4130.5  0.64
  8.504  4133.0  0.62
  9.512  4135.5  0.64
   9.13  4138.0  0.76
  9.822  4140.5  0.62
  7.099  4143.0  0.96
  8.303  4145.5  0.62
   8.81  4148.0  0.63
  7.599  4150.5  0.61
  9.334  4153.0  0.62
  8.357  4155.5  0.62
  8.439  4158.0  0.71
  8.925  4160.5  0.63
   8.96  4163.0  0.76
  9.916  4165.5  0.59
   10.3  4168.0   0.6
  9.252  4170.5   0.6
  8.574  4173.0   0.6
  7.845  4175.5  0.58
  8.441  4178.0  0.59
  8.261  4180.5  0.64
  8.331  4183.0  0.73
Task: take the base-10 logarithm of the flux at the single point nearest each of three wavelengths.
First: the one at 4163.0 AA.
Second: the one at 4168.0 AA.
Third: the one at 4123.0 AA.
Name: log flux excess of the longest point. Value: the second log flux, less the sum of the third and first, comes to -0.91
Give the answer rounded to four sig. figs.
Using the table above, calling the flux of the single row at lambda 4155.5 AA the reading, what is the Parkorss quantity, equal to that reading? 8.357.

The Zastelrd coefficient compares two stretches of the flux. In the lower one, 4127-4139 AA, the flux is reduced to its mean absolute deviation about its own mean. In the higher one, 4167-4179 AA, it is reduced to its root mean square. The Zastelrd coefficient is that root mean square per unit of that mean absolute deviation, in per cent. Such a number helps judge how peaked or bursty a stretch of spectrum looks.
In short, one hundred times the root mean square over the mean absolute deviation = 2062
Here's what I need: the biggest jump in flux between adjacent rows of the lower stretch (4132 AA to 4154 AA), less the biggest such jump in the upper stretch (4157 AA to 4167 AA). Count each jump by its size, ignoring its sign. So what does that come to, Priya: 1.8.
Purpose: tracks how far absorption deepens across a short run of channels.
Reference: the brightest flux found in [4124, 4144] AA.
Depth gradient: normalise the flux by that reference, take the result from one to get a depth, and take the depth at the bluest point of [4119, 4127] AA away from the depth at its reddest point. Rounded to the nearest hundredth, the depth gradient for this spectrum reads 0.10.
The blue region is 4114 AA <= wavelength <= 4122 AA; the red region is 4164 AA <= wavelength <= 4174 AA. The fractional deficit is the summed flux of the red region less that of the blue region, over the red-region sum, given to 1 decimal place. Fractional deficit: 0.3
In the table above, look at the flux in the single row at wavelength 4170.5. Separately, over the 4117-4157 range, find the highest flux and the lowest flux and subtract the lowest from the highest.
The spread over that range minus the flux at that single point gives -6.4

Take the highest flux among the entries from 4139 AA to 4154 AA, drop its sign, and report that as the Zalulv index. 9.8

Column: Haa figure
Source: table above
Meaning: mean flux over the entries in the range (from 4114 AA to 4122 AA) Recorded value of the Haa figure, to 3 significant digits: 9.27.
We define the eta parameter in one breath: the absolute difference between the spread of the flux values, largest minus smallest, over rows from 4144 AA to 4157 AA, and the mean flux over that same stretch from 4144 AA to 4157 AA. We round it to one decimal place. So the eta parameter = 6.7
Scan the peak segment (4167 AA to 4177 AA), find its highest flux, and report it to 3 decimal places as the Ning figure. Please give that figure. 10.300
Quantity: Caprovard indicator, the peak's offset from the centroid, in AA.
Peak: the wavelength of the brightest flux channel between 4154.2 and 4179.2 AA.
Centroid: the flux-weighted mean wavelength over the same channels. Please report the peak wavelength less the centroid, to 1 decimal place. 1.3 AA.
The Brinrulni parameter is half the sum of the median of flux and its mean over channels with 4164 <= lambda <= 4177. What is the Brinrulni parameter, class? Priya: 9.2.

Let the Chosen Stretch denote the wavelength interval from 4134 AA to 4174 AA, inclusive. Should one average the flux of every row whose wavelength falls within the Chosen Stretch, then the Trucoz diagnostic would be 8.9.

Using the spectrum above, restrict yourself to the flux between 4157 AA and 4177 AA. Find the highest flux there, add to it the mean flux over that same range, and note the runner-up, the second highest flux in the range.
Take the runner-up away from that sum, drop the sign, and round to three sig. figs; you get 9.41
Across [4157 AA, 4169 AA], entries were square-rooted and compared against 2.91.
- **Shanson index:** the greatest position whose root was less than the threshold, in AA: 4158.0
